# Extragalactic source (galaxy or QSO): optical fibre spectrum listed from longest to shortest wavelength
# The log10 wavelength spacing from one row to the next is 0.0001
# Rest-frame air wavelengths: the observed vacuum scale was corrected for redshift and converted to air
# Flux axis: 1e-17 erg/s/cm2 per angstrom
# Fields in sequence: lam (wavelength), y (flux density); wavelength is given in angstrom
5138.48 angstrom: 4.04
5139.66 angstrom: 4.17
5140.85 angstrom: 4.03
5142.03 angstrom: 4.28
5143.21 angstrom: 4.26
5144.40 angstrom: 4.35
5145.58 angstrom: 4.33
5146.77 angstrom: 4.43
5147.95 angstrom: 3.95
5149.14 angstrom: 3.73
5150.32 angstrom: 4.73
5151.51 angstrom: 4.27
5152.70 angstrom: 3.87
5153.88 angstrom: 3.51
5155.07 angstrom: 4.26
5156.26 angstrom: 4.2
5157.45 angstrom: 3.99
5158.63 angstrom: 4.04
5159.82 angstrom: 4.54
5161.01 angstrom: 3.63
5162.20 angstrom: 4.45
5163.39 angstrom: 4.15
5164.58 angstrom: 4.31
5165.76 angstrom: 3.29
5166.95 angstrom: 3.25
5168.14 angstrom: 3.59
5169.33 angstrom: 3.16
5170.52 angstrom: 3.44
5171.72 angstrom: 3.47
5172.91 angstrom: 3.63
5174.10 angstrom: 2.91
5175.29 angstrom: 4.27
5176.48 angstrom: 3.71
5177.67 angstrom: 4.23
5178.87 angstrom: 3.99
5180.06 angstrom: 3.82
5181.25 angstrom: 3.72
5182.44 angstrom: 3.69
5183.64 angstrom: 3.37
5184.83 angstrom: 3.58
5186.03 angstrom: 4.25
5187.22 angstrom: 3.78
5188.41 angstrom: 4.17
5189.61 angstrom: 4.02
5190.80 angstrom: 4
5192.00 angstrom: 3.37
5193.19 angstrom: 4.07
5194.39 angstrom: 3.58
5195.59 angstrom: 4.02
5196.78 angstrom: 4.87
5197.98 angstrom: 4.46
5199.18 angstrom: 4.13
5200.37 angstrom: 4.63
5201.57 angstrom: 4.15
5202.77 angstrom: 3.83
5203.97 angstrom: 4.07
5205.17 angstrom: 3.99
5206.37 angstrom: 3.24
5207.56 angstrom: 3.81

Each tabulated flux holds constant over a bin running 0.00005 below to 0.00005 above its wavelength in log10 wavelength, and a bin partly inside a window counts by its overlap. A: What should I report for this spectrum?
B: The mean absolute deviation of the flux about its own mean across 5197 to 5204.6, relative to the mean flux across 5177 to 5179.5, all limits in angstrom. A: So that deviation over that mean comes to 0.054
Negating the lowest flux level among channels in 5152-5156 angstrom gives -3.51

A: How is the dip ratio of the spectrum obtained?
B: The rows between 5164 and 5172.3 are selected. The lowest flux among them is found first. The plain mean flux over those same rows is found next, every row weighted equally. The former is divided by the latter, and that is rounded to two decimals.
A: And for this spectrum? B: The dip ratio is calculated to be 0.90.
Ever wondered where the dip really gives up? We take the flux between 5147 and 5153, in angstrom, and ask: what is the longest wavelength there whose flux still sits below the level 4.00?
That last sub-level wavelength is 5152.70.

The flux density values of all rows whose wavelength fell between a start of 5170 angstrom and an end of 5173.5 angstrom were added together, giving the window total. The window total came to 10.5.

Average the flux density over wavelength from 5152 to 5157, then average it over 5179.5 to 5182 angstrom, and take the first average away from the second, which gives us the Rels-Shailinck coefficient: -0.19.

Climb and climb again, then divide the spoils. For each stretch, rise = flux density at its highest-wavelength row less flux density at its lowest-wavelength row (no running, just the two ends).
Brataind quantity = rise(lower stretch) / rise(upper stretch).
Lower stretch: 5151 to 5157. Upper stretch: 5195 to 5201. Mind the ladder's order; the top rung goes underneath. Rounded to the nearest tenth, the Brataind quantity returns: -0.1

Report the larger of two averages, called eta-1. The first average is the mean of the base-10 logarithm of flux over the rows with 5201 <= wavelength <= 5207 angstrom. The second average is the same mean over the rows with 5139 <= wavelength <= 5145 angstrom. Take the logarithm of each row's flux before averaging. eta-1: 0.625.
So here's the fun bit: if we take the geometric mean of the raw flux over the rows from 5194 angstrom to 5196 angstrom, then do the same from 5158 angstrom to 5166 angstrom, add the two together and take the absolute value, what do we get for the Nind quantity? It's 7.83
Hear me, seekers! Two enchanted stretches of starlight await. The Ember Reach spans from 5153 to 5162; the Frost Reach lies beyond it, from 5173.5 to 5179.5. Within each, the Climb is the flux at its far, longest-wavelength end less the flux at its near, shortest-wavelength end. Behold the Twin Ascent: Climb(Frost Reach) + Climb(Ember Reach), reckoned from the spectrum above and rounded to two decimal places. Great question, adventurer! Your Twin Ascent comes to 1.20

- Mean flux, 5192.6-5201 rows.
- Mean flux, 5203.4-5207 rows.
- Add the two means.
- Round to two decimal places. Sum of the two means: 8.02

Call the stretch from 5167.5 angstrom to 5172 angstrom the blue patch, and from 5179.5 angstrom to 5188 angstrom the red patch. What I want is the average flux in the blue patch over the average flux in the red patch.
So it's 0.91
